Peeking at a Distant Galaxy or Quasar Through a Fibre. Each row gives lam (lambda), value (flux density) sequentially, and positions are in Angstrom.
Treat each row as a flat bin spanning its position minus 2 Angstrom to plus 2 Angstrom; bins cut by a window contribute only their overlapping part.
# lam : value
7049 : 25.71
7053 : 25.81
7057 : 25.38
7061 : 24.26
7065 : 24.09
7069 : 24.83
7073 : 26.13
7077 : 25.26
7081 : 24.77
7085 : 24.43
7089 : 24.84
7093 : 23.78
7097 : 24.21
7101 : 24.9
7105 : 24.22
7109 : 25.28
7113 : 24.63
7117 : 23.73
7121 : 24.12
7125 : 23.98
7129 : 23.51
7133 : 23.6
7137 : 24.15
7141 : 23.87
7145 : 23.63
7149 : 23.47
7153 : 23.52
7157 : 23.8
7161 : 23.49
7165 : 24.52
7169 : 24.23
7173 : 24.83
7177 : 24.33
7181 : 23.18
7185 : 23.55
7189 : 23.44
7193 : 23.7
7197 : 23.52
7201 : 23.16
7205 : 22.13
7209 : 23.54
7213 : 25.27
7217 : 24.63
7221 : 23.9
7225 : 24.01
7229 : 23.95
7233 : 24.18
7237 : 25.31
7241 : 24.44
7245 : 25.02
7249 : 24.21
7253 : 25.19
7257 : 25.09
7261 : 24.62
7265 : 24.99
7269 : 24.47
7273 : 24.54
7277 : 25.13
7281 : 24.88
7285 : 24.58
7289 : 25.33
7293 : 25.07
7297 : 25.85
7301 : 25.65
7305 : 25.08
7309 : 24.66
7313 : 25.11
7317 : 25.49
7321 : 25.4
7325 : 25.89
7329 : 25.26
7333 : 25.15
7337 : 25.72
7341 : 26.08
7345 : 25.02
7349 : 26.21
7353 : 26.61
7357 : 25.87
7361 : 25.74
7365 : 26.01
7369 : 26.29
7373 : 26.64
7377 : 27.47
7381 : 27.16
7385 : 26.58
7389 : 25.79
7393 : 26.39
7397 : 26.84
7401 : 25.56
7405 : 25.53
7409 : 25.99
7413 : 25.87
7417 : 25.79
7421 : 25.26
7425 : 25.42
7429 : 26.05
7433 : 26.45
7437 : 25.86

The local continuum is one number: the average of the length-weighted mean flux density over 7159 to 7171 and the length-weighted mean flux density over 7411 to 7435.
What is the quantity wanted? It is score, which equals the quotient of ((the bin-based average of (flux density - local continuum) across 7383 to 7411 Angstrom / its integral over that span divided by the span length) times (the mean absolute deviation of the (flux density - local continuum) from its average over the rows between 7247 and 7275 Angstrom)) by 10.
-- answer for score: 0.04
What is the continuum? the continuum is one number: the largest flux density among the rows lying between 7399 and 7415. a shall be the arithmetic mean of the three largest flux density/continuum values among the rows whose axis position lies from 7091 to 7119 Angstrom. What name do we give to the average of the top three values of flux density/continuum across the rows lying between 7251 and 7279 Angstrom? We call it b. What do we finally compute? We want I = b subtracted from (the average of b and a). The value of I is -0.004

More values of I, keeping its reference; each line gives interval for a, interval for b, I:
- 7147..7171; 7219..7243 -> -0.009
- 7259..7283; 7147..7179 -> 0.008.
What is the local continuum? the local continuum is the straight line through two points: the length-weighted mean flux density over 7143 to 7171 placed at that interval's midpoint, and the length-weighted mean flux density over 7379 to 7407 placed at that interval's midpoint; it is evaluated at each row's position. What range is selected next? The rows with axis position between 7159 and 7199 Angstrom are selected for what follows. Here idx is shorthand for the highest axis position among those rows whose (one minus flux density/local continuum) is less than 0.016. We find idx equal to 7177 Angstrom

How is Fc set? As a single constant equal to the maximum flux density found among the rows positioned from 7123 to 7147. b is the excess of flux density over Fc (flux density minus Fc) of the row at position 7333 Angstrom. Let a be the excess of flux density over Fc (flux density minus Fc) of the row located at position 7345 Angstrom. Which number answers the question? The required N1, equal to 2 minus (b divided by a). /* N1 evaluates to 0.9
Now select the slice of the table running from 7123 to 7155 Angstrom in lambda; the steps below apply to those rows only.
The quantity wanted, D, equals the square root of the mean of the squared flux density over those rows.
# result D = 23.7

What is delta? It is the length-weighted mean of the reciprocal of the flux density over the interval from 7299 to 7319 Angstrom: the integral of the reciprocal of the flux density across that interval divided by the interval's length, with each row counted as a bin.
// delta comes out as 0.0397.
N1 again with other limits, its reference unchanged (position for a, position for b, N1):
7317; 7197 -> 2.5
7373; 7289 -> 1.5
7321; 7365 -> 0.5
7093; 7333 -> 4.7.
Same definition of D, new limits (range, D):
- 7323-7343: 25.6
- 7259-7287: 24.7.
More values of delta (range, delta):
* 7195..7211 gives 0.0433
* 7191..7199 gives 0.0424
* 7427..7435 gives 0.0381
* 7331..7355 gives 0.0388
